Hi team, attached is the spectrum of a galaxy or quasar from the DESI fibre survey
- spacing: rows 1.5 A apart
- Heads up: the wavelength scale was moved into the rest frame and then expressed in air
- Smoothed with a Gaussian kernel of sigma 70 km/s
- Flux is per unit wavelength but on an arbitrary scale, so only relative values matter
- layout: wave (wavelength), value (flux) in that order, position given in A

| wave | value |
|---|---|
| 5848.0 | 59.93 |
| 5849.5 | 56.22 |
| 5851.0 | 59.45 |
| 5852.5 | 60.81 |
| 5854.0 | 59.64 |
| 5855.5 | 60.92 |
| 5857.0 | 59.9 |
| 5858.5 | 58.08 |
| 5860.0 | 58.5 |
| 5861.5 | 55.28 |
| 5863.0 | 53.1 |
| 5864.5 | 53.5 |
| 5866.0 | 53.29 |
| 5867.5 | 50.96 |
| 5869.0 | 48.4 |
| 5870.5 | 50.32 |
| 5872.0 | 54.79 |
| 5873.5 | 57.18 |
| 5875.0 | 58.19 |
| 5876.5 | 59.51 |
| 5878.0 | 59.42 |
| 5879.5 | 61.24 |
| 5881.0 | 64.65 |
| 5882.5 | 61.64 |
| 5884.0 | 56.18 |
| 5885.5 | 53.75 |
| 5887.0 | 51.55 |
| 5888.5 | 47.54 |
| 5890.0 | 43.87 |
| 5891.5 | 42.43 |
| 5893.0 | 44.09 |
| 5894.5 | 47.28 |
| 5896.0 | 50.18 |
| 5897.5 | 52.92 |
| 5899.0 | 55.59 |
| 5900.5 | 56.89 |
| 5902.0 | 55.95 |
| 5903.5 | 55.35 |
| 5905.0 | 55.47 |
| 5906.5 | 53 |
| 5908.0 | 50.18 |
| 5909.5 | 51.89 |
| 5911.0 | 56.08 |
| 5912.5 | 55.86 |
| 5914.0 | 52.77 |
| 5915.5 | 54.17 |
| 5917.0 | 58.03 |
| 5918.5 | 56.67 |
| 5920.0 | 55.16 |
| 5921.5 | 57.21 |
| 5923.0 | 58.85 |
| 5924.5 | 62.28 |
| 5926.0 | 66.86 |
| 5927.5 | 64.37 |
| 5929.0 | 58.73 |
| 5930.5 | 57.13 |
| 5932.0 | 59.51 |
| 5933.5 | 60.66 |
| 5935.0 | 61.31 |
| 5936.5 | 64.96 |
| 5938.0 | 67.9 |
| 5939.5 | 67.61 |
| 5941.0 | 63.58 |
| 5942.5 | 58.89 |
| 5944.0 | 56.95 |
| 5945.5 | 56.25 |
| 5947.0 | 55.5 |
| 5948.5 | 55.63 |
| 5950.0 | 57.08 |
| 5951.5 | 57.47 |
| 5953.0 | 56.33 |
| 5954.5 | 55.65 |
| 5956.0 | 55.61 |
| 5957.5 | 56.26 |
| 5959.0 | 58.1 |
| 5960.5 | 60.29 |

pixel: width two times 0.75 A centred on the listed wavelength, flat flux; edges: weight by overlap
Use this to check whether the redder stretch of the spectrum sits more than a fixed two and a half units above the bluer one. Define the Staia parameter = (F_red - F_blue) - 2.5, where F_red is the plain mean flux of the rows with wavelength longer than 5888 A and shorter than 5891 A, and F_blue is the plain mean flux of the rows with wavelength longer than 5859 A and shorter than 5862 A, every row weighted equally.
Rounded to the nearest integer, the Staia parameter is -14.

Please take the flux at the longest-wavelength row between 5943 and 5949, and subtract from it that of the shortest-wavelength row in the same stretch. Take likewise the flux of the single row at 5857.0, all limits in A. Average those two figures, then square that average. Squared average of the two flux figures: 858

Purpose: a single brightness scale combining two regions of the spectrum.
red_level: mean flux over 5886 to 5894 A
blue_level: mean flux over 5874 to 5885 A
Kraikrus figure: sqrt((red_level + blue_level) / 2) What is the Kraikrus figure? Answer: 7.3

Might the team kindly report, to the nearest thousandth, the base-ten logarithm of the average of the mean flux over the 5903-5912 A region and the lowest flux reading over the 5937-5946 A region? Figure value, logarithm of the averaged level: 1.740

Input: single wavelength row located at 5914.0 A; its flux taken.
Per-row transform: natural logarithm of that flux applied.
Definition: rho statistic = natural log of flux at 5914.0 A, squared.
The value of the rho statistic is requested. 15.73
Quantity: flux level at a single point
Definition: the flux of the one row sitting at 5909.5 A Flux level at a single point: 51.89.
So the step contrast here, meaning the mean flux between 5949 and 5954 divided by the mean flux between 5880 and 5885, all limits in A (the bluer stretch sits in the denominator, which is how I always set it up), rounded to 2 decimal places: 0.94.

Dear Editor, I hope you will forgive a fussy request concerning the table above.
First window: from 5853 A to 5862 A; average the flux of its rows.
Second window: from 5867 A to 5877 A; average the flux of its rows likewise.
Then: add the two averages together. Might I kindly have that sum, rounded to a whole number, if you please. 113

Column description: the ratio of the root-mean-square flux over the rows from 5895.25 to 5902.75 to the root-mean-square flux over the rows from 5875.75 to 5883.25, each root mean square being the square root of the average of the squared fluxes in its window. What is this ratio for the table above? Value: 0.89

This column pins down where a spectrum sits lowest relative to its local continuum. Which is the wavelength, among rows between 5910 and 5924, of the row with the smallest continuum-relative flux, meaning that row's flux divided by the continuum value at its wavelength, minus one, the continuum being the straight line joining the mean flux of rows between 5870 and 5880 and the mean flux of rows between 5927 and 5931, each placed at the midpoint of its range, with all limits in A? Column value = 5914.0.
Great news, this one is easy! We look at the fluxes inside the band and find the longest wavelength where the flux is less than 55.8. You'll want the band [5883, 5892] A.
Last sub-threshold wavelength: 5891.5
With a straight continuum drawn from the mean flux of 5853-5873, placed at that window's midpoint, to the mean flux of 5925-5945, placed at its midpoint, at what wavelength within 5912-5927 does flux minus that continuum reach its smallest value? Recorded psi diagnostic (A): 5914.0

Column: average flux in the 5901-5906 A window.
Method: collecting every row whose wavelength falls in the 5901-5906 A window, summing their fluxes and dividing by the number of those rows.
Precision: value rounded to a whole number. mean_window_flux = 56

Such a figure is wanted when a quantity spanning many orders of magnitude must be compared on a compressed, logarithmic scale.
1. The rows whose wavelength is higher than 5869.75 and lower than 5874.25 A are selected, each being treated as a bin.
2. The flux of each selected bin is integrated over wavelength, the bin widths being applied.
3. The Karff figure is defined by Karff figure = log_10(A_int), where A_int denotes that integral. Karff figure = 2.39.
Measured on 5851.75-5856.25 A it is 2.43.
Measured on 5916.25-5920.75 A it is 2.41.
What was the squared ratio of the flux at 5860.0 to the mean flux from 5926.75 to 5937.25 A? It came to 0.92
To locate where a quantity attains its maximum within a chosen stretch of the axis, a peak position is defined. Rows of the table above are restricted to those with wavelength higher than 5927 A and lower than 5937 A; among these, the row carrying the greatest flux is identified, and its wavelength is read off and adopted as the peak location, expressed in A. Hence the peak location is 5936.5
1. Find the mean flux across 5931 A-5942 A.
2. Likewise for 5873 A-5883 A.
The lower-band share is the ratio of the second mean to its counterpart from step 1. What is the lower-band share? 0.95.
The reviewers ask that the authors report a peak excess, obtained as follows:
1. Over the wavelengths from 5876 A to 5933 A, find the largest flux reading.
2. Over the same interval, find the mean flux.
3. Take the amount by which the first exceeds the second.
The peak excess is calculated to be 11.5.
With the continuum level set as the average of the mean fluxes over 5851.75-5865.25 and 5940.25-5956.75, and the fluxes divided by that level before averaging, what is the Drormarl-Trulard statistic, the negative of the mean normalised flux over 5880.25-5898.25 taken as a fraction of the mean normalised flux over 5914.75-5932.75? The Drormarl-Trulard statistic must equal -0.87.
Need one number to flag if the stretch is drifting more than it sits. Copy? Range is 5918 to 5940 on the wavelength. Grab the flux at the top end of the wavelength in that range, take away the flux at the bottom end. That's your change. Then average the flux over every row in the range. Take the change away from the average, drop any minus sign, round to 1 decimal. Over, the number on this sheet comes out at 50.3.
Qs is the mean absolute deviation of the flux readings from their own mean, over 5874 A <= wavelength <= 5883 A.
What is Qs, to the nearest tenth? 1.7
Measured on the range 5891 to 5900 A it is 4.1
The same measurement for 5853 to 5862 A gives 1.4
